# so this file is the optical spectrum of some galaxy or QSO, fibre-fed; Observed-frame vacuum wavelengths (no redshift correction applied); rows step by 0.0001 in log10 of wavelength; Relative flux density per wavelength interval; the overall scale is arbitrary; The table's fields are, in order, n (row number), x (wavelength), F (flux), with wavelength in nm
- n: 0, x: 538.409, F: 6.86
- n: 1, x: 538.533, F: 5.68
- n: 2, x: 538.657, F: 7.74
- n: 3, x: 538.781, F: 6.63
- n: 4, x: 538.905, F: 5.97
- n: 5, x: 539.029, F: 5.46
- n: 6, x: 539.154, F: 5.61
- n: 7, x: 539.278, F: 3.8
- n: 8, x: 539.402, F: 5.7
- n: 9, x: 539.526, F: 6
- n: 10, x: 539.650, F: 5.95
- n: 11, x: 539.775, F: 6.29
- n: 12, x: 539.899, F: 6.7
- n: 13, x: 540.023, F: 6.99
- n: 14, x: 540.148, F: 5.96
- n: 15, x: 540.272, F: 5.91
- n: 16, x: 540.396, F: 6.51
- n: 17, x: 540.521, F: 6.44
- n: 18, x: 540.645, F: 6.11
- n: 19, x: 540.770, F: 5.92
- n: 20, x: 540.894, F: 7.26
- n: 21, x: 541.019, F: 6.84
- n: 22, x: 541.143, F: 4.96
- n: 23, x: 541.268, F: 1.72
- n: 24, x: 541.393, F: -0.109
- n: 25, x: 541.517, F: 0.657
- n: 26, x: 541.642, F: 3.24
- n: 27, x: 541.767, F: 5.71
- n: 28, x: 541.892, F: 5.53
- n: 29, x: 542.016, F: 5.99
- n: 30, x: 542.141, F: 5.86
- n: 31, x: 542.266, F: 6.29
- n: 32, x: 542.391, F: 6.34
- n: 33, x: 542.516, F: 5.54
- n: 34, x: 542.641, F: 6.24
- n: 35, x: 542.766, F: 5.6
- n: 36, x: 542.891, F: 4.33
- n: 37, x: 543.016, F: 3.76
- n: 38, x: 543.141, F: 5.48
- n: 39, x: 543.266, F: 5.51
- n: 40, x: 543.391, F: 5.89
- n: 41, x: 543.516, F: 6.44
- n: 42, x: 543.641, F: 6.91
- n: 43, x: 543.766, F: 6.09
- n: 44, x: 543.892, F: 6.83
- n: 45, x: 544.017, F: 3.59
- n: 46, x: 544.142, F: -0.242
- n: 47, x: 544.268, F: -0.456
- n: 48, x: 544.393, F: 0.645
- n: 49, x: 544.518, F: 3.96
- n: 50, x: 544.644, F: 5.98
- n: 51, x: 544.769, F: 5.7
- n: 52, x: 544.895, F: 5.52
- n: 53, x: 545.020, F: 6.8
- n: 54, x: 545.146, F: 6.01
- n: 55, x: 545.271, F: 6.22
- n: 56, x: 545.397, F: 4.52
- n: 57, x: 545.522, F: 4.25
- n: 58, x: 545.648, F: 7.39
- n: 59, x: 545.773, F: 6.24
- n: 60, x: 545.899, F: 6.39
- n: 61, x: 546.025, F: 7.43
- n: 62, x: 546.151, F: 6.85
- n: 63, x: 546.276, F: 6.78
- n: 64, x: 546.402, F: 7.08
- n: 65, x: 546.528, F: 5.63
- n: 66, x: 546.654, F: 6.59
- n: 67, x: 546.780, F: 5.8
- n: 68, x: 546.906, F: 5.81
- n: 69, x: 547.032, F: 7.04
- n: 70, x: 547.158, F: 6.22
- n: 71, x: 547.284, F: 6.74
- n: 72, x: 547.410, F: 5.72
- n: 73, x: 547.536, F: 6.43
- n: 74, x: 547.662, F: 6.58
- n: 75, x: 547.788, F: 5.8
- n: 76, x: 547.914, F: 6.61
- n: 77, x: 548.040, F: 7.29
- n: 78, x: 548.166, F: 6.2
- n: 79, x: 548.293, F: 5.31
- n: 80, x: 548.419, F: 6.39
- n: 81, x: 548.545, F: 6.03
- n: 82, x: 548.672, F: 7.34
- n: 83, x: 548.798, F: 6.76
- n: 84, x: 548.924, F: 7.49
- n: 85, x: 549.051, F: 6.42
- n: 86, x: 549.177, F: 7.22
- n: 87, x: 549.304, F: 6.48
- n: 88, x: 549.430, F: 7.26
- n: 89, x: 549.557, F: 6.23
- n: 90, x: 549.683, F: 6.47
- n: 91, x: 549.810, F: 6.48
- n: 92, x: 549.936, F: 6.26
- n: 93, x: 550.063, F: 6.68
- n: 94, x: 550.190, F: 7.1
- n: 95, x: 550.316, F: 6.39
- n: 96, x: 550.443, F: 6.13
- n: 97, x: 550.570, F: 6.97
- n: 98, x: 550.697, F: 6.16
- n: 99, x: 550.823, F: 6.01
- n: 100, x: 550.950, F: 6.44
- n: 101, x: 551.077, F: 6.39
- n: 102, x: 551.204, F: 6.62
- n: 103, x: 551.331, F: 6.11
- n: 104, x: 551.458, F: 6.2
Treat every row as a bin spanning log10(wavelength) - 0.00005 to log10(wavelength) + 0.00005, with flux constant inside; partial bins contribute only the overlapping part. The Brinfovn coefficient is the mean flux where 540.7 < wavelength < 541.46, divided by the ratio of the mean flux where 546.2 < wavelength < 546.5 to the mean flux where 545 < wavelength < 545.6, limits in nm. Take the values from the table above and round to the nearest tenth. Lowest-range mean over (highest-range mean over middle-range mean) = 3.6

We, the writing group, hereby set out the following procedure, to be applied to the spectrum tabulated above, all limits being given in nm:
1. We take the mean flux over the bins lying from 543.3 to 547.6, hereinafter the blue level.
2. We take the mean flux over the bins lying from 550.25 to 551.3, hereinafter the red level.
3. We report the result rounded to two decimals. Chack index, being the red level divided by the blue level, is 1.15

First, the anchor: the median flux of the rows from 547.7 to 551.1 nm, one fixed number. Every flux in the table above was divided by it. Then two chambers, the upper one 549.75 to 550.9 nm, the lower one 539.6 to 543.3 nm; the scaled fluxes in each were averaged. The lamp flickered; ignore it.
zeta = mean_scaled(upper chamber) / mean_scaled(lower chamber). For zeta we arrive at 1.22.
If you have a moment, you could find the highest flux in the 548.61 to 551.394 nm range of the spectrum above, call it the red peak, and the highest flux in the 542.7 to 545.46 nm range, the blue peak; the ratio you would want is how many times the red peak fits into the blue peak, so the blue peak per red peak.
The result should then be 0.92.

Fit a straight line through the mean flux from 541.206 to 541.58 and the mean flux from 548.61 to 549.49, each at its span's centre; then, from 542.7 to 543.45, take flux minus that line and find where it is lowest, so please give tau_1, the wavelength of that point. 543.016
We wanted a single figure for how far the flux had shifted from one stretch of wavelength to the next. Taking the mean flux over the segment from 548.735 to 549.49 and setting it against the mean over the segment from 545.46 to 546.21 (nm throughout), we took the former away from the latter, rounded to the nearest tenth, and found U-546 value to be -0.5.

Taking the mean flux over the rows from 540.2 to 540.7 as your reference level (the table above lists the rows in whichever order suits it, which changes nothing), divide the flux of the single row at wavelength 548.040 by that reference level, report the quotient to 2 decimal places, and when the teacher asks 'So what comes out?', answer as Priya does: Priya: 1.17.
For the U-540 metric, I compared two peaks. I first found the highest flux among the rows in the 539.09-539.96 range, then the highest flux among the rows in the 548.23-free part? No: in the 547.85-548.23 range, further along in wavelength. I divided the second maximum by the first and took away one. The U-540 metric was 0.088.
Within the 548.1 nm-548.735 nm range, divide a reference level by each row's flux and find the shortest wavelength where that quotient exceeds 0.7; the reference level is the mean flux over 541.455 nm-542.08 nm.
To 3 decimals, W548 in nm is 548.293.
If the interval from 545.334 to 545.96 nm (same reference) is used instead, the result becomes 545.397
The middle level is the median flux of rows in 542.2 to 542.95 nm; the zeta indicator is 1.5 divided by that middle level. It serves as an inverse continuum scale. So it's 0.25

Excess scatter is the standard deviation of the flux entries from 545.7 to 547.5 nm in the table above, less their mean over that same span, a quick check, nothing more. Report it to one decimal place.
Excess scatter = -5.9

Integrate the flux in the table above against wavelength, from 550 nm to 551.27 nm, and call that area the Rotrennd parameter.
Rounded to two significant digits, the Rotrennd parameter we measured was 8.2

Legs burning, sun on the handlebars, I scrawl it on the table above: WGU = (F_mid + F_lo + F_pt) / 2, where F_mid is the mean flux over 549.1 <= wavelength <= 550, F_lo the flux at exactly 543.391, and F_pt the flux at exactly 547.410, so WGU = 9.1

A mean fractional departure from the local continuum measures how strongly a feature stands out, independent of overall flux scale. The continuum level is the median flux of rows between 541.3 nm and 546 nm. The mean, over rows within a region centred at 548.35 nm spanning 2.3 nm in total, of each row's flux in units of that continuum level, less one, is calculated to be 0.15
